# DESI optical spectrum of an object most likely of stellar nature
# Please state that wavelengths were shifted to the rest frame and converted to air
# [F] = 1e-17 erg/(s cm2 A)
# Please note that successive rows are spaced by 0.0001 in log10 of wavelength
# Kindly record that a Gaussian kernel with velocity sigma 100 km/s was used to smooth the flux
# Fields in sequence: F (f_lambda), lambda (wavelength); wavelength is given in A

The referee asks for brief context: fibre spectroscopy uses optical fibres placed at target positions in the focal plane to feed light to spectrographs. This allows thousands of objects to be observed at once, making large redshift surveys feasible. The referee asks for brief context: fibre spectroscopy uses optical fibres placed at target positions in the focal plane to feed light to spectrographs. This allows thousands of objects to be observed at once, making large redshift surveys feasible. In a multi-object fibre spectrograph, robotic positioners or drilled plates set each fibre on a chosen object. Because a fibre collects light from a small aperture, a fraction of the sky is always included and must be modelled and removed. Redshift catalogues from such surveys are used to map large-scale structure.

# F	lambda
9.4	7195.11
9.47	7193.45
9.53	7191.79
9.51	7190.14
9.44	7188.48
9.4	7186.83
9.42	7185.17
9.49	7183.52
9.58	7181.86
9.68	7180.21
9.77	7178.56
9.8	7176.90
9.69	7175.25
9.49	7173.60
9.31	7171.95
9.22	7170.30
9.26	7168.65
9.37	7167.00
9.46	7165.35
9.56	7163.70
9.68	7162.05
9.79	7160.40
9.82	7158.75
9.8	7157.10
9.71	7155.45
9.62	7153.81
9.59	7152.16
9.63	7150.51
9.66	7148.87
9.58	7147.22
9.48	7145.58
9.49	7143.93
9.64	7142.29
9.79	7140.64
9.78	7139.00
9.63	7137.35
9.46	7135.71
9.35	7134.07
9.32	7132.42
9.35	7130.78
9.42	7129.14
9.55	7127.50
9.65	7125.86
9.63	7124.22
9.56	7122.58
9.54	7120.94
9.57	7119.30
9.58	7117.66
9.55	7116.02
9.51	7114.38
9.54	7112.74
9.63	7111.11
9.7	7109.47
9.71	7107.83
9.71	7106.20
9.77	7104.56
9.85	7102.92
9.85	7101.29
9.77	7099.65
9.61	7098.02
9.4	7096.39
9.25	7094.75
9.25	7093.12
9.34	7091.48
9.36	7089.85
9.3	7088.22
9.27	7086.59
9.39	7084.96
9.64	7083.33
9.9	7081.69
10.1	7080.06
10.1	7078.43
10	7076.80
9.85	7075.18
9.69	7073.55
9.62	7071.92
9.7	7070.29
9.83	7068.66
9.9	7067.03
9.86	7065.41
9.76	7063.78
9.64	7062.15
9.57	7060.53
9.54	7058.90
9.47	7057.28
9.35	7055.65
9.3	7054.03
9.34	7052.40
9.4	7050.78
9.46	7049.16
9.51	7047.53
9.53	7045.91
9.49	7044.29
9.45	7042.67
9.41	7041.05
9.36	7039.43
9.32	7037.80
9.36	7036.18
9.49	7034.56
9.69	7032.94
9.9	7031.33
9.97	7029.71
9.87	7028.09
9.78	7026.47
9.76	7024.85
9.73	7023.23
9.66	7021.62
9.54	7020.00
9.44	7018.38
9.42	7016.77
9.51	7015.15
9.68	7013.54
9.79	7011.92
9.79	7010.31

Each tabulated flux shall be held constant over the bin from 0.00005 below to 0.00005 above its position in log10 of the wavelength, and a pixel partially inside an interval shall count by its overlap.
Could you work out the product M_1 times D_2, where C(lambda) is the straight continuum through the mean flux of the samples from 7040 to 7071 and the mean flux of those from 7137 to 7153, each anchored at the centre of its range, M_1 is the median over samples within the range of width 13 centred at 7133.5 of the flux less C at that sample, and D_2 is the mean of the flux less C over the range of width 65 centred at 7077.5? -0.0077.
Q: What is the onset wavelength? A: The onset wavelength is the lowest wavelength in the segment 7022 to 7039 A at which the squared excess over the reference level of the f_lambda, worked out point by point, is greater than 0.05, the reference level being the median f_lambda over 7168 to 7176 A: 7023.23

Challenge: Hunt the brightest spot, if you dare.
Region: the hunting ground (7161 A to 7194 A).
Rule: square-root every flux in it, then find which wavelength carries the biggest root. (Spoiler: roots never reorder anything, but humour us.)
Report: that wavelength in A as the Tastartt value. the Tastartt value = 7176.90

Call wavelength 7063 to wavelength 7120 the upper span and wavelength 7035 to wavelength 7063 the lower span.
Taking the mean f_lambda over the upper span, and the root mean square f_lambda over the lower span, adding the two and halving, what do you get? 9.55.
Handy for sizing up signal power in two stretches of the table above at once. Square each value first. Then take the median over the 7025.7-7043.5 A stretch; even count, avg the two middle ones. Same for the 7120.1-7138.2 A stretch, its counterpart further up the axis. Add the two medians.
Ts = 181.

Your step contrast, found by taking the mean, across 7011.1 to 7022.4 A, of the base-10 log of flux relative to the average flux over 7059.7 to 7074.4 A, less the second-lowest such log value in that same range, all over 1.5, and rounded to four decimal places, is 0.0042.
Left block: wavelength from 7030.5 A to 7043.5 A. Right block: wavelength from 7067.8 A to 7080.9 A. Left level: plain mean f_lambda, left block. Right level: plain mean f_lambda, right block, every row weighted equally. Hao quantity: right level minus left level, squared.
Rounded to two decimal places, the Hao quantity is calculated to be 0.13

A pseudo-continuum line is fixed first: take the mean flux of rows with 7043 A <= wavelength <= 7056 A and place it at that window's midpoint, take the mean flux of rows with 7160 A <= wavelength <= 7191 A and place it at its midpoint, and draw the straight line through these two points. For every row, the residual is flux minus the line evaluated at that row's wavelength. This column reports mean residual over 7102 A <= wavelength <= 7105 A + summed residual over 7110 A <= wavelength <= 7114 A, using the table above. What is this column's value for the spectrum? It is 0.57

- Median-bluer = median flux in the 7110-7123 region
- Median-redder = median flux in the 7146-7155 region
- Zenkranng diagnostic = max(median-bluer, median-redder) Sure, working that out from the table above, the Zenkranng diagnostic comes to 9.6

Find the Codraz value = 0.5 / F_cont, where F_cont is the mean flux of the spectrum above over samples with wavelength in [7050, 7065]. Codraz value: 0.0527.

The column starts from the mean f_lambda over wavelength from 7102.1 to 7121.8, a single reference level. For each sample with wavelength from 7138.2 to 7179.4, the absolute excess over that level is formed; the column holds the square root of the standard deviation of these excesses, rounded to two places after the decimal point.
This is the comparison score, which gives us 0.33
